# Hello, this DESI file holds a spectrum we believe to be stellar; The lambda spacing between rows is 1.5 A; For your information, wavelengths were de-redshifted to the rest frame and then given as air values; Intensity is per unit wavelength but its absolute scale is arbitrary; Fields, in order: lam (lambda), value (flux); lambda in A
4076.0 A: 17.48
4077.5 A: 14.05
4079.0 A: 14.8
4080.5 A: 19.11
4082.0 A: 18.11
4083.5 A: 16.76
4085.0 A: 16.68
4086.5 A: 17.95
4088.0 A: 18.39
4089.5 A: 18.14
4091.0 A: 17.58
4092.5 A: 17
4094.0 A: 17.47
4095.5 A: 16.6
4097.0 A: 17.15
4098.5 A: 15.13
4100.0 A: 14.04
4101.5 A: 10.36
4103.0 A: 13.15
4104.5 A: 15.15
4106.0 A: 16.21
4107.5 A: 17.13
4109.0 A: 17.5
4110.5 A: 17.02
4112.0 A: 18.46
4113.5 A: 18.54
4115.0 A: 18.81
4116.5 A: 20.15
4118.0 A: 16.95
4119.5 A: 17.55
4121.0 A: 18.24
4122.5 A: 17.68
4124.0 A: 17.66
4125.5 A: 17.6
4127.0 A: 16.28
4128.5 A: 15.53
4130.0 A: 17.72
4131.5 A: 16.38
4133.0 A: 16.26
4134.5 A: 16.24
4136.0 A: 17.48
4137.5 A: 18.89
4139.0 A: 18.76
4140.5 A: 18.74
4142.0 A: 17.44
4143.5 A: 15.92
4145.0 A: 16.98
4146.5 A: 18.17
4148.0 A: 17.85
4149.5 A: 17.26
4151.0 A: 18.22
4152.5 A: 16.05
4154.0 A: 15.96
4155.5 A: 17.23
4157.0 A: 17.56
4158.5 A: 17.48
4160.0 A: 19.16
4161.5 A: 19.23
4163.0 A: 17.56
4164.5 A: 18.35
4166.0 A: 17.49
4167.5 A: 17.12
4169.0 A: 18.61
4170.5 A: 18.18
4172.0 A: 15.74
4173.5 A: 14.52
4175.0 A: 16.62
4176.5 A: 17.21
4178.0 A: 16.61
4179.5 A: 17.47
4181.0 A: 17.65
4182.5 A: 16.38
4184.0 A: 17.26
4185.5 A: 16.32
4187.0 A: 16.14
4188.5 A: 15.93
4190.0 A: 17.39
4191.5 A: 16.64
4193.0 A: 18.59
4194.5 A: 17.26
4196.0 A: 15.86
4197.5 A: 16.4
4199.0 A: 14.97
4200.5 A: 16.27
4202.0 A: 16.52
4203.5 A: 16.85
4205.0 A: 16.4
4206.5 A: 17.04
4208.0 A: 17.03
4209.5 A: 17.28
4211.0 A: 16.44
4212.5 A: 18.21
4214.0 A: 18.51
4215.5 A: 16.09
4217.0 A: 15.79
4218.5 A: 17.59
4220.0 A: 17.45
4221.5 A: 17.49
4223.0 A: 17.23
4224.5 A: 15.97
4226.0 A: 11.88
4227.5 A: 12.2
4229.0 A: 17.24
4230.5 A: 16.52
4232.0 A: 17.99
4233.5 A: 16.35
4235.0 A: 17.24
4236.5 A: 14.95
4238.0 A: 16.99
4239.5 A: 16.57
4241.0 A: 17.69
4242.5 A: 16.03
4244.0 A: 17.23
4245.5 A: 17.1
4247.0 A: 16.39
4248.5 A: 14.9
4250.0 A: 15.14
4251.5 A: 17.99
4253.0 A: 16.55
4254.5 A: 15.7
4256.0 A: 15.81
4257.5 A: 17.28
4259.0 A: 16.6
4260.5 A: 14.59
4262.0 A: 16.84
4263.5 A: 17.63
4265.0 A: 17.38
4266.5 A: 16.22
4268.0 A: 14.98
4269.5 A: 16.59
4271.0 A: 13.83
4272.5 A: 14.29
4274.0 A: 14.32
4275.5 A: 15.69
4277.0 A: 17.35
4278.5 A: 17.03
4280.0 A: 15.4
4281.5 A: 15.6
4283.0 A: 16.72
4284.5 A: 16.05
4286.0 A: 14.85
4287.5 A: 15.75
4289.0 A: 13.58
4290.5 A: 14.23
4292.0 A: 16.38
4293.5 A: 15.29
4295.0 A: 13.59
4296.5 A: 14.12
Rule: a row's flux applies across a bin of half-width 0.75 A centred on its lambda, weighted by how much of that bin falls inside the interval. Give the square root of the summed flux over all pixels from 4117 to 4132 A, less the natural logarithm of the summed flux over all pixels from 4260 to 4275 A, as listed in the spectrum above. 8.05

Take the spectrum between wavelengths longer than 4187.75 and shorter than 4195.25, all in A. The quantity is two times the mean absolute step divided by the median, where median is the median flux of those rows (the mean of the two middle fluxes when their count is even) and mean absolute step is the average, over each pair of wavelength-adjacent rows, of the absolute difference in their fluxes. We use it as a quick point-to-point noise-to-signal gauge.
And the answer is 0.16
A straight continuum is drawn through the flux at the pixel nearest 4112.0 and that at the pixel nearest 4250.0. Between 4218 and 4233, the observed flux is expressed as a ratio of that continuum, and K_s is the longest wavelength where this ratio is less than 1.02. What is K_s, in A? 4227.5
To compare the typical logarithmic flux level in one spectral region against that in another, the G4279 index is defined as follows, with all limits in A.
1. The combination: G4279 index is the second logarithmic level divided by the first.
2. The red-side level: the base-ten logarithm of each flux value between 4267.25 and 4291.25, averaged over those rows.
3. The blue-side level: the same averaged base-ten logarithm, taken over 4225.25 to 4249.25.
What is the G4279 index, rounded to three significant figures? 1.01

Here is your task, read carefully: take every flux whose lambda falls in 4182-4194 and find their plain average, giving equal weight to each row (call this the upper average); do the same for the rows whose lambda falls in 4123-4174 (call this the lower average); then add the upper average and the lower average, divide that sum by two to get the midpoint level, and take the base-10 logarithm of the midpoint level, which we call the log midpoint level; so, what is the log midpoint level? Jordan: 1.23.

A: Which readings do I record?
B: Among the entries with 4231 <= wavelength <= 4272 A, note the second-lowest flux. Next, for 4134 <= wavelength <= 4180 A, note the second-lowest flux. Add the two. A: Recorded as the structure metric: 30.3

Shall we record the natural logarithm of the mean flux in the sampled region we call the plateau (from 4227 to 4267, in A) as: 2.80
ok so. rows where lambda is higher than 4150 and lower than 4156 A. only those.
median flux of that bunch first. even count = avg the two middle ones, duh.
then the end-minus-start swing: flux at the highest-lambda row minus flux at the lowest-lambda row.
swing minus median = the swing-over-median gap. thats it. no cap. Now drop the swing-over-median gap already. -17.6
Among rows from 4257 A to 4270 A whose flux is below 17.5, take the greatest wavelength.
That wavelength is 4269.5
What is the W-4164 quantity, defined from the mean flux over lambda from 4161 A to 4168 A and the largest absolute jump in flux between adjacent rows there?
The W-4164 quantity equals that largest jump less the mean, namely -16.3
